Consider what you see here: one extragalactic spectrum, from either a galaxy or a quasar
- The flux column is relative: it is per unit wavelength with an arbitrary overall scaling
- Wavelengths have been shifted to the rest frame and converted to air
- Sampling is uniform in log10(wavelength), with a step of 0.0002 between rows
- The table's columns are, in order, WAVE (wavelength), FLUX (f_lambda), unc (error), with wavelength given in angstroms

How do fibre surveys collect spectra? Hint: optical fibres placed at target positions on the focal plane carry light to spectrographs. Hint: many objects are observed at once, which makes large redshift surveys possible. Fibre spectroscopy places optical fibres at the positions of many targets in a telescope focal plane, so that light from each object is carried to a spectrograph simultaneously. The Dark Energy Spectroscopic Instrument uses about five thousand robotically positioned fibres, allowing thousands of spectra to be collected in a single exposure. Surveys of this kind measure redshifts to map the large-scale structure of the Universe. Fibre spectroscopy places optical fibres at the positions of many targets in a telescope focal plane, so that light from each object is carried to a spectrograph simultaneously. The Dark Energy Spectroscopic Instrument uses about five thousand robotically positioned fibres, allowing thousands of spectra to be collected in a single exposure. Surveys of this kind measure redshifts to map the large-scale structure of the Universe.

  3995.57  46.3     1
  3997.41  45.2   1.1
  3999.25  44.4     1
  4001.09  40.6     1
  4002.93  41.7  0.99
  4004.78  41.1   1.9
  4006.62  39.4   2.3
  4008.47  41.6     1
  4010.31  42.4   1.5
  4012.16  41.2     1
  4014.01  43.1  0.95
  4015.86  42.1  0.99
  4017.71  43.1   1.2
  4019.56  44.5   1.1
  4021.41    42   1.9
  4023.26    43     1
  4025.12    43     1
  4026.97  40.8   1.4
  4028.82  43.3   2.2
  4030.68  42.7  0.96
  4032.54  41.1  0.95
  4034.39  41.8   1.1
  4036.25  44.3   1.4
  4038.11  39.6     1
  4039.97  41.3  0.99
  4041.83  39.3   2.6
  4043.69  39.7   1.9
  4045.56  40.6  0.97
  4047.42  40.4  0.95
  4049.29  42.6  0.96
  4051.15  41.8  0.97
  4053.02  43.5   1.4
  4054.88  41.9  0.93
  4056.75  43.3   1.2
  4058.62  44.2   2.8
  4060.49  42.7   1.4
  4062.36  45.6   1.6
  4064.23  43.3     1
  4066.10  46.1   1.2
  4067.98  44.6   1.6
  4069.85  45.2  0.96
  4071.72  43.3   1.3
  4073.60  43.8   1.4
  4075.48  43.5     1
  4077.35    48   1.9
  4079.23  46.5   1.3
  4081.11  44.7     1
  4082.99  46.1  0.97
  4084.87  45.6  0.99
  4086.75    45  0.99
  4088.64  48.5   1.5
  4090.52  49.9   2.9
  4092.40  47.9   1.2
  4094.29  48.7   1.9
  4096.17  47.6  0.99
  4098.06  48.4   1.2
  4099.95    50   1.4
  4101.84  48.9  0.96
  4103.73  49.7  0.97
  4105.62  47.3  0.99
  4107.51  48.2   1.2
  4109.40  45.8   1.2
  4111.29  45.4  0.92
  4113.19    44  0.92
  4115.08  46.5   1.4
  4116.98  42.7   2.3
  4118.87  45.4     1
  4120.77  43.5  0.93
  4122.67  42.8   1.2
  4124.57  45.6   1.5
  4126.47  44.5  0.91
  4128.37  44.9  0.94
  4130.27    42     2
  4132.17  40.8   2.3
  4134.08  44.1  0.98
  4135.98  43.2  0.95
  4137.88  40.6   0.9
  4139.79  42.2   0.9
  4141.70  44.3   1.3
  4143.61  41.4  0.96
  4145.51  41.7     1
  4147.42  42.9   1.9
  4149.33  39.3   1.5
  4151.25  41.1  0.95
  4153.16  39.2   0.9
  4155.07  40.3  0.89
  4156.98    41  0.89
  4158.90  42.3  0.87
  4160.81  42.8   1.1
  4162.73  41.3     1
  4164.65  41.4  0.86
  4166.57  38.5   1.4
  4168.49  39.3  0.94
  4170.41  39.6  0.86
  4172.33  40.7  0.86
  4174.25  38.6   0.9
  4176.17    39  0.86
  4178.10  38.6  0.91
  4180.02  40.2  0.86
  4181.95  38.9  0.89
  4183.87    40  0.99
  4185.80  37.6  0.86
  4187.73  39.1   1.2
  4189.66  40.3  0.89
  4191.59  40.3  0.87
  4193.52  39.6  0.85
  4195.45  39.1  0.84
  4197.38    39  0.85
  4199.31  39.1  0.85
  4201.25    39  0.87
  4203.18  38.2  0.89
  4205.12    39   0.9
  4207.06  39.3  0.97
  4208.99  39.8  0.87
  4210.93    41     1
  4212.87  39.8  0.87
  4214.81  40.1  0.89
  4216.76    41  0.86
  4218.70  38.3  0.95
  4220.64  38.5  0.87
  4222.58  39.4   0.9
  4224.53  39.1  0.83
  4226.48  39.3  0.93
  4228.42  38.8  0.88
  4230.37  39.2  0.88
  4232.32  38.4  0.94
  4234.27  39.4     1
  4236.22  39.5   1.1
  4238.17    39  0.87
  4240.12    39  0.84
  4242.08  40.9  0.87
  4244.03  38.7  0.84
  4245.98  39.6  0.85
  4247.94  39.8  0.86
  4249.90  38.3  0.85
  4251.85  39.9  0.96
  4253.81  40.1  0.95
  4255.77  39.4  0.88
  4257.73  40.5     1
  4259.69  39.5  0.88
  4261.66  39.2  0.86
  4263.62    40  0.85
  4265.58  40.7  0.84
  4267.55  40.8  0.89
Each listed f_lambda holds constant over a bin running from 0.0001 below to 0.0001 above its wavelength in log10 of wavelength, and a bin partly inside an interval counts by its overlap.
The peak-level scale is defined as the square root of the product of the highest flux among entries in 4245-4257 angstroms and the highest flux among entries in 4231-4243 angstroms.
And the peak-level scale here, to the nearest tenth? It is 40.5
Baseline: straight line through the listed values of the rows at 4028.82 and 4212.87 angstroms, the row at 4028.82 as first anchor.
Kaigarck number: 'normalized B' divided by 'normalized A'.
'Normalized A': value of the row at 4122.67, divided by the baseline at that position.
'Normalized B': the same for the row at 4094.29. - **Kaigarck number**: 1.12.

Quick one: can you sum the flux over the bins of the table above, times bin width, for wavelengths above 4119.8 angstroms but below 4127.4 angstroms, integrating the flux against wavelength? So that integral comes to 335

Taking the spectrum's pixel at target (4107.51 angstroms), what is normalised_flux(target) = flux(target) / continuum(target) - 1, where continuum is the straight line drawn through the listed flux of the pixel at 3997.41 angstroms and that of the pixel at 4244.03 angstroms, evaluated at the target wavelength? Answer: 0.14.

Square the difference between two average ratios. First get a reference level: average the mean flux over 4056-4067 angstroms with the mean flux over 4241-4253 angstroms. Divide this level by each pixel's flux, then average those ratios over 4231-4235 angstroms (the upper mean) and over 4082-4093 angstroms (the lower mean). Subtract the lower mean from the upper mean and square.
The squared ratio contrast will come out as 0.035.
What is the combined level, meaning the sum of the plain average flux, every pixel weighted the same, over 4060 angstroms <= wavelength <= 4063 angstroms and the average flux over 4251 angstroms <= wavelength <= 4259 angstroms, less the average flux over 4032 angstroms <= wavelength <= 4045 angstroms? 43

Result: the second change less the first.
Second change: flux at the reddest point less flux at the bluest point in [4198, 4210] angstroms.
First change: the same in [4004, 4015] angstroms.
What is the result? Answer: -1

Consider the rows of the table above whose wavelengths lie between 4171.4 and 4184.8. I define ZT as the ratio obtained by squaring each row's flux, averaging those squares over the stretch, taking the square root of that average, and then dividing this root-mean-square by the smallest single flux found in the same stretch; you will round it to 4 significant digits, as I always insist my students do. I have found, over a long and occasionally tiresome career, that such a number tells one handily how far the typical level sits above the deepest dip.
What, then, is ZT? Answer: 1.022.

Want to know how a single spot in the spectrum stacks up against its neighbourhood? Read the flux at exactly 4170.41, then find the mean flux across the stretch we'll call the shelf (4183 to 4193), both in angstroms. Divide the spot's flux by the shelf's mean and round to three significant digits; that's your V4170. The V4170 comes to 1.00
